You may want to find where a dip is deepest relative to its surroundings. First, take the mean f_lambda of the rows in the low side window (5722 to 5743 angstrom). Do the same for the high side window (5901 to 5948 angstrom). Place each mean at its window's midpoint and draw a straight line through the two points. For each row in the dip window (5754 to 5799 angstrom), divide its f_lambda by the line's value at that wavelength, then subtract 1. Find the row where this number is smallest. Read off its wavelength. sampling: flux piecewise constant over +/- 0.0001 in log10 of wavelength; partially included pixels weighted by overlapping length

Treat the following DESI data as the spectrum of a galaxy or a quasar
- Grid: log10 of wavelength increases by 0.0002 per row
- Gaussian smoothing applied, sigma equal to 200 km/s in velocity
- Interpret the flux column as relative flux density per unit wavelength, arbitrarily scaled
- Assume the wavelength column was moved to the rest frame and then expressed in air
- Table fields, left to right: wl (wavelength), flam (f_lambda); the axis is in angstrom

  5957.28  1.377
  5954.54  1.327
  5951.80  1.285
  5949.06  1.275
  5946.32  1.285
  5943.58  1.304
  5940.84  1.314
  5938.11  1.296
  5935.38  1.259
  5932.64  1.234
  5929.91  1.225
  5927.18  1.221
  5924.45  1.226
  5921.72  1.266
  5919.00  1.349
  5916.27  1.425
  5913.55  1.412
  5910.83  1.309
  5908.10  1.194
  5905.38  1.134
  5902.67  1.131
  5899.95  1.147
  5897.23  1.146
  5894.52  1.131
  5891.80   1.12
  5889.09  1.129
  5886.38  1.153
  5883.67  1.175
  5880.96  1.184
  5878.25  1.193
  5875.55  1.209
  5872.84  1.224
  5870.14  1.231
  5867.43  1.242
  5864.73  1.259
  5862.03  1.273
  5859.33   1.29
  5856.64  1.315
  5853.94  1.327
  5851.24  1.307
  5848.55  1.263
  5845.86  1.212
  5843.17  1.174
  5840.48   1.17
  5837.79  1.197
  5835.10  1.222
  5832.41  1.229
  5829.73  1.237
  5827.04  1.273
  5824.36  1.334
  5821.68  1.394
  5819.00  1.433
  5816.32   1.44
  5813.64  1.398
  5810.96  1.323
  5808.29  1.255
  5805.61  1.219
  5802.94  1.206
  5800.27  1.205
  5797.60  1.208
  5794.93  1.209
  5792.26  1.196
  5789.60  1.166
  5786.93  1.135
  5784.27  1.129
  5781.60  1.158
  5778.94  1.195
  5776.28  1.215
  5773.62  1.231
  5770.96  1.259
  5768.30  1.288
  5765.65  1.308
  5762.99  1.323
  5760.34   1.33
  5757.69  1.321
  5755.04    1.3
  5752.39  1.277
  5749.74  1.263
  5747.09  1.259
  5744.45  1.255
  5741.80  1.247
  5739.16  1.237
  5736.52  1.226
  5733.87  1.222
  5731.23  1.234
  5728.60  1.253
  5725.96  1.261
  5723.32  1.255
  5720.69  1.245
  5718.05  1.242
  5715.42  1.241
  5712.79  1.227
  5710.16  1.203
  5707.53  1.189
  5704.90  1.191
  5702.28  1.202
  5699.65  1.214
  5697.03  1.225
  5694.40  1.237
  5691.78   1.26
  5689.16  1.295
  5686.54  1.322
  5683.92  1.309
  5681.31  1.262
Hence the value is 5784.27 angstrom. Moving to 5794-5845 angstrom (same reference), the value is 5840.48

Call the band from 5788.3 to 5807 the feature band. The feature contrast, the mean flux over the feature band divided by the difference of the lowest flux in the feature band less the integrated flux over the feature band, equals -0.0564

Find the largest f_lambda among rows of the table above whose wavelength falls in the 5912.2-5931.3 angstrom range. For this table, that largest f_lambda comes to 1.425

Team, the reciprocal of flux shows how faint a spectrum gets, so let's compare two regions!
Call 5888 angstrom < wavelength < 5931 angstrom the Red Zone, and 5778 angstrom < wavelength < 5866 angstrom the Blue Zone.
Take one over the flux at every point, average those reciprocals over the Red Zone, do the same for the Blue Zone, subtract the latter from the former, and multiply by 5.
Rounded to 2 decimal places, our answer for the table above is 0.11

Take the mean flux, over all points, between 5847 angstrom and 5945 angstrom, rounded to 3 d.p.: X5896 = 1.239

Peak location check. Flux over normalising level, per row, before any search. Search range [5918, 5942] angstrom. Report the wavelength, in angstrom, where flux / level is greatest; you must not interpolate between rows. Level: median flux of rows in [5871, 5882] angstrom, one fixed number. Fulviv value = 5919.00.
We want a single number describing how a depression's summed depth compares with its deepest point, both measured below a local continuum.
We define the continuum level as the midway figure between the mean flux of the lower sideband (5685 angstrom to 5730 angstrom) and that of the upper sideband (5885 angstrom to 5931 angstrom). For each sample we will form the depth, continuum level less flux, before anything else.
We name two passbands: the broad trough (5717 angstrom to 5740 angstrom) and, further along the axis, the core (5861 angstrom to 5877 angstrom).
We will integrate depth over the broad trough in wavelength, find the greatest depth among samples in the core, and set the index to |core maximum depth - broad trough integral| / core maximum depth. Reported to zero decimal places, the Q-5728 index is 16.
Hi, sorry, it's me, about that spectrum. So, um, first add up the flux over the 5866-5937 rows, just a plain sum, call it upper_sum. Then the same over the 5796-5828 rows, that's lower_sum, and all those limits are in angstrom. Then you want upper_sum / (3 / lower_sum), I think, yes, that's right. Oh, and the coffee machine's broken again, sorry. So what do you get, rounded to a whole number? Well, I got 166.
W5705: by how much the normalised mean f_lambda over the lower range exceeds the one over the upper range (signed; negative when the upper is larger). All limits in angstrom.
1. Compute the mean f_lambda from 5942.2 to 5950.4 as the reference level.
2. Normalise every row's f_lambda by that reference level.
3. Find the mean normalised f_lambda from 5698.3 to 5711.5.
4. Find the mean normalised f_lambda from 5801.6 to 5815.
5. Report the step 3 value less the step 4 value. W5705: -0.06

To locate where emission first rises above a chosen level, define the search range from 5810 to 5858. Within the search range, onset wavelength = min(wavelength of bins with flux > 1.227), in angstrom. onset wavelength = 5810.96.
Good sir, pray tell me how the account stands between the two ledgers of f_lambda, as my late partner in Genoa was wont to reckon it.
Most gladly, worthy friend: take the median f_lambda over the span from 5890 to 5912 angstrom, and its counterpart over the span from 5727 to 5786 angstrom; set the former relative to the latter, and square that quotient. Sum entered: 0.83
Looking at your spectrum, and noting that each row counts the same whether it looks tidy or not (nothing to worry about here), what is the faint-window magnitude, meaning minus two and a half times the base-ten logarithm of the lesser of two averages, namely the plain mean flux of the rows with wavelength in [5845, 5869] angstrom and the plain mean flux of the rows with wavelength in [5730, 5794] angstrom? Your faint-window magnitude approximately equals -0.234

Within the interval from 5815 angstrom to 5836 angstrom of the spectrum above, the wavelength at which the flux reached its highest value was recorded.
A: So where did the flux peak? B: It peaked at 5816.32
